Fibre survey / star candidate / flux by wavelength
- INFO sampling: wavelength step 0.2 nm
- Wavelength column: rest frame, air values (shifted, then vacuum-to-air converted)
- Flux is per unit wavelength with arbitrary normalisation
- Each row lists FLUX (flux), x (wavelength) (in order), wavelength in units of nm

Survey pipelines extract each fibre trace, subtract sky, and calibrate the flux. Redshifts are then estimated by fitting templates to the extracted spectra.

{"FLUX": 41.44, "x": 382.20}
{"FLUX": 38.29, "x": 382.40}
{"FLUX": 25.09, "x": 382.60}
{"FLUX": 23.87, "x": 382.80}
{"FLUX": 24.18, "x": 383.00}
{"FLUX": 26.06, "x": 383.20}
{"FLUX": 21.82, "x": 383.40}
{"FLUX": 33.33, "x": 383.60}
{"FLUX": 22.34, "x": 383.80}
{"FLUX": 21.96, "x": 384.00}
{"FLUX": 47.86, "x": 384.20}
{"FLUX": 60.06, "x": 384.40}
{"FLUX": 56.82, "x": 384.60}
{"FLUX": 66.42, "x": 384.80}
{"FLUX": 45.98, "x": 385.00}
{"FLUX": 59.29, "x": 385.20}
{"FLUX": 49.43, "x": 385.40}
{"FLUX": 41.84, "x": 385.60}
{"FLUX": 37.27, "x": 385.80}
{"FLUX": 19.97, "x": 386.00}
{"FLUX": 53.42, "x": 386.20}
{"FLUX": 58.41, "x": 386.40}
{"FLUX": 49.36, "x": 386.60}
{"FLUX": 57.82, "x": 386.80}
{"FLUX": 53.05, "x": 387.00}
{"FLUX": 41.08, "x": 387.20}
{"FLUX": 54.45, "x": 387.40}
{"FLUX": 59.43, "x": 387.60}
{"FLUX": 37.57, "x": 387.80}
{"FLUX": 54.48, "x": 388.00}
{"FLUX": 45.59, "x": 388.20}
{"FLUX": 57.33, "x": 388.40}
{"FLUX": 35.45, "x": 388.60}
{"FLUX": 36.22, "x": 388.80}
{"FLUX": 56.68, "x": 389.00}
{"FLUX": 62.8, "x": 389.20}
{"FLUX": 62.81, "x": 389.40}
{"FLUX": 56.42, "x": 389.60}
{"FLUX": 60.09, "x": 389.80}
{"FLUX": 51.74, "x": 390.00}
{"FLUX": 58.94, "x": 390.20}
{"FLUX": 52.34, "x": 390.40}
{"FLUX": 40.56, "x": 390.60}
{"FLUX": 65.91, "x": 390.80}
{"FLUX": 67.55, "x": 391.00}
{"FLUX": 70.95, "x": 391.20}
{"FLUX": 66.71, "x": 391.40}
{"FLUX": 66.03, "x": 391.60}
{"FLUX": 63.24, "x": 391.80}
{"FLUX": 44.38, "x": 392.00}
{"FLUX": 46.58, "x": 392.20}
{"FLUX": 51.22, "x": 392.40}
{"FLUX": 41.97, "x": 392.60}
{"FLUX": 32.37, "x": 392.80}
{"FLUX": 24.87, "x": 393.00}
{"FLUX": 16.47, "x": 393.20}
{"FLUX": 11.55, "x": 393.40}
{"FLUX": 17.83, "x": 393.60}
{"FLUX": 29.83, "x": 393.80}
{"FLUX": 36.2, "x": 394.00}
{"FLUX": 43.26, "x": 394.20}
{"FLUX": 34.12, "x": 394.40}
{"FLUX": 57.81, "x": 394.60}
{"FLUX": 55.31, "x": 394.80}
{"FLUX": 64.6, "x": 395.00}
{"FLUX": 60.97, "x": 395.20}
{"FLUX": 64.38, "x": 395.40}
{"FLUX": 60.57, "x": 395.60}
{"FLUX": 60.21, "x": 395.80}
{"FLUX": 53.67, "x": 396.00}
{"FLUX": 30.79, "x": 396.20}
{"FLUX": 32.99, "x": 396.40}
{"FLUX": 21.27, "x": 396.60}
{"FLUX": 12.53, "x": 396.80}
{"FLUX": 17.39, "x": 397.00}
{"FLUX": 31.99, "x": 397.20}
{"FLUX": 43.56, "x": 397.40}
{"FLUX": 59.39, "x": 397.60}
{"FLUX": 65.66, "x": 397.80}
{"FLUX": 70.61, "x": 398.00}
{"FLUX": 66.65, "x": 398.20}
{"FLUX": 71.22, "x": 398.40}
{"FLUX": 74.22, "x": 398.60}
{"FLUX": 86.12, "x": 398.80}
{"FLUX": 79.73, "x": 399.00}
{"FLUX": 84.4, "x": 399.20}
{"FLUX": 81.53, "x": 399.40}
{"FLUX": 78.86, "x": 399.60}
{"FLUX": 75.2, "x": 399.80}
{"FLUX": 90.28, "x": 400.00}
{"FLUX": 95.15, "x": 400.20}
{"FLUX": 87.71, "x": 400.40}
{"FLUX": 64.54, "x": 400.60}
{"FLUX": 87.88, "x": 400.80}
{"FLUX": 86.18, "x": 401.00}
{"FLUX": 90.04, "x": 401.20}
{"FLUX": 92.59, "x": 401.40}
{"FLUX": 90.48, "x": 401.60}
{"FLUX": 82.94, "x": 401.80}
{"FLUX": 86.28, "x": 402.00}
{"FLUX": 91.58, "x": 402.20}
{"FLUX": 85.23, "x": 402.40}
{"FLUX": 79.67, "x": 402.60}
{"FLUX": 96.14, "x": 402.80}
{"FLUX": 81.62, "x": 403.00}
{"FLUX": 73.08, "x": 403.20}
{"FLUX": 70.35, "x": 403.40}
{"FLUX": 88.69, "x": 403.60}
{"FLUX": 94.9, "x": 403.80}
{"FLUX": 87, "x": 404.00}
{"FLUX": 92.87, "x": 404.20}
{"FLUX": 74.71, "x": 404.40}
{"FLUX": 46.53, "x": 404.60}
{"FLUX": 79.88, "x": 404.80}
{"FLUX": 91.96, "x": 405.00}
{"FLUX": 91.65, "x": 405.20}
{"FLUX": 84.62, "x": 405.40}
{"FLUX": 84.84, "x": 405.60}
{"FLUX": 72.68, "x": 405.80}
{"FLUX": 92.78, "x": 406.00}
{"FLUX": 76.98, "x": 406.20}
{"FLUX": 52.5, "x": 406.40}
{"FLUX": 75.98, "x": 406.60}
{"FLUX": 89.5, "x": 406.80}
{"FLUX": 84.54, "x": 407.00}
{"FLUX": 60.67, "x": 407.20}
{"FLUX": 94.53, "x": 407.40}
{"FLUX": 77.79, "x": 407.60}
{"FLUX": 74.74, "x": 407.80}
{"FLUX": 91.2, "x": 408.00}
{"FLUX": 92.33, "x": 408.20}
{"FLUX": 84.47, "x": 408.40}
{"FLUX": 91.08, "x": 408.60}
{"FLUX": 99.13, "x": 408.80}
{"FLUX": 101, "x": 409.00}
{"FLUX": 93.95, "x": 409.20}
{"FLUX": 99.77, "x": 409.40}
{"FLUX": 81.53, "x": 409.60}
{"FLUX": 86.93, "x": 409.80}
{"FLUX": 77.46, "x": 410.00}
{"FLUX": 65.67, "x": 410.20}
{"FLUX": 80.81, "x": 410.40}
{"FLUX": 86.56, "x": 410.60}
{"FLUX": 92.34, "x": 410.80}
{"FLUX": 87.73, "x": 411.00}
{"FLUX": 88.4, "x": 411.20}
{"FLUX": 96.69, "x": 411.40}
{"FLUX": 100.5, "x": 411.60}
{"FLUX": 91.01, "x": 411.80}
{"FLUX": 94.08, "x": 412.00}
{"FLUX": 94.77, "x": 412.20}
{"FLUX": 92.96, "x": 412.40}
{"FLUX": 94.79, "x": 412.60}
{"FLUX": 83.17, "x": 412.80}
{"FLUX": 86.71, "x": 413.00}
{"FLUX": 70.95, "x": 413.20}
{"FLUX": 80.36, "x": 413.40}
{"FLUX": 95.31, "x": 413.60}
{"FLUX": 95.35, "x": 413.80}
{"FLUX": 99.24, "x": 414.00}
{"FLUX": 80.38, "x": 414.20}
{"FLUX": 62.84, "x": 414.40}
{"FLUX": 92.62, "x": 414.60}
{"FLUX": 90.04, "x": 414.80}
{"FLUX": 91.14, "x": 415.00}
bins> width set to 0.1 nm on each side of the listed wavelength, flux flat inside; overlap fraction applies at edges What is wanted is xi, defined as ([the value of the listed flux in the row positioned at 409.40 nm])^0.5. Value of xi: 10.0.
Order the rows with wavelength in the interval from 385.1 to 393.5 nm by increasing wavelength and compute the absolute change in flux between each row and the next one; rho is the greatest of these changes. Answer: 33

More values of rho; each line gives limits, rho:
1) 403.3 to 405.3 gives 33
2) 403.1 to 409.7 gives 34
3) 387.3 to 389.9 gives 22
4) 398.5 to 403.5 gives 23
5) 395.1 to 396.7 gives 23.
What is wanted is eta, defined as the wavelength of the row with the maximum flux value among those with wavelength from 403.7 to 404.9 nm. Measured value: 403.80 nm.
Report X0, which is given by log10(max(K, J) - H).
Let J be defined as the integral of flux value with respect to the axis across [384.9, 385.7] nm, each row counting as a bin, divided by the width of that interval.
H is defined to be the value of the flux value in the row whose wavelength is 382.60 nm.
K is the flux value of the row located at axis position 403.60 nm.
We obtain 1.8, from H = 25.09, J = 49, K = 88.69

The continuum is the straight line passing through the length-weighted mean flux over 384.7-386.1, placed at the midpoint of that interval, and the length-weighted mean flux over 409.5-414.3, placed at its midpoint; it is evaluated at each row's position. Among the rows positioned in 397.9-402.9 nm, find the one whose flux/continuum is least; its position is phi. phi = 400.60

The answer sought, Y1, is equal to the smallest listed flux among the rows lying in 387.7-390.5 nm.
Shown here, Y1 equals 35.45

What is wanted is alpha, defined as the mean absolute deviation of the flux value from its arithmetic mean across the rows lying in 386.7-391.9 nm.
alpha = 8.1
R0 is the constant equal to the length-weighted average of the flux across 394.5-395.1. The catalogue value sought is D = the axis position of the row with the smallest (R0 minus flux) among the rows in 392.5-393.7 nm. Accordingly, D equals 392.60 nm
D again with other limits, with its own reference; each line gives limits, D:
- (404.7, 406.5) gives 406.00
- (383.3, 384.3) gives 384.20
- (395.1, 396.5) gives 395.40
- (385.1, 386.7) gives 385.20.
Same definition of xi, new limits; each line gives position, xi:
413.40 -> 9.0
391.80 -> 8.0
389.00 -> 7.5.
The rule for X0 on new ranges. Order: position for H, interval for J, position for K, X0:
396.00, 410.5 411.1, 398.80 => 1.5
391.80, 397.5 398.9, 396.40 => 0.9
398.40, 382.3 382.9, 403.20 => 0.3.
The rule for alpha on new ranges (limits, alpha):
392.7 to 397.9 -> 16.1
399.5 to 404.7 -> 8.3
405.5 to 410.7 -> 9.3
